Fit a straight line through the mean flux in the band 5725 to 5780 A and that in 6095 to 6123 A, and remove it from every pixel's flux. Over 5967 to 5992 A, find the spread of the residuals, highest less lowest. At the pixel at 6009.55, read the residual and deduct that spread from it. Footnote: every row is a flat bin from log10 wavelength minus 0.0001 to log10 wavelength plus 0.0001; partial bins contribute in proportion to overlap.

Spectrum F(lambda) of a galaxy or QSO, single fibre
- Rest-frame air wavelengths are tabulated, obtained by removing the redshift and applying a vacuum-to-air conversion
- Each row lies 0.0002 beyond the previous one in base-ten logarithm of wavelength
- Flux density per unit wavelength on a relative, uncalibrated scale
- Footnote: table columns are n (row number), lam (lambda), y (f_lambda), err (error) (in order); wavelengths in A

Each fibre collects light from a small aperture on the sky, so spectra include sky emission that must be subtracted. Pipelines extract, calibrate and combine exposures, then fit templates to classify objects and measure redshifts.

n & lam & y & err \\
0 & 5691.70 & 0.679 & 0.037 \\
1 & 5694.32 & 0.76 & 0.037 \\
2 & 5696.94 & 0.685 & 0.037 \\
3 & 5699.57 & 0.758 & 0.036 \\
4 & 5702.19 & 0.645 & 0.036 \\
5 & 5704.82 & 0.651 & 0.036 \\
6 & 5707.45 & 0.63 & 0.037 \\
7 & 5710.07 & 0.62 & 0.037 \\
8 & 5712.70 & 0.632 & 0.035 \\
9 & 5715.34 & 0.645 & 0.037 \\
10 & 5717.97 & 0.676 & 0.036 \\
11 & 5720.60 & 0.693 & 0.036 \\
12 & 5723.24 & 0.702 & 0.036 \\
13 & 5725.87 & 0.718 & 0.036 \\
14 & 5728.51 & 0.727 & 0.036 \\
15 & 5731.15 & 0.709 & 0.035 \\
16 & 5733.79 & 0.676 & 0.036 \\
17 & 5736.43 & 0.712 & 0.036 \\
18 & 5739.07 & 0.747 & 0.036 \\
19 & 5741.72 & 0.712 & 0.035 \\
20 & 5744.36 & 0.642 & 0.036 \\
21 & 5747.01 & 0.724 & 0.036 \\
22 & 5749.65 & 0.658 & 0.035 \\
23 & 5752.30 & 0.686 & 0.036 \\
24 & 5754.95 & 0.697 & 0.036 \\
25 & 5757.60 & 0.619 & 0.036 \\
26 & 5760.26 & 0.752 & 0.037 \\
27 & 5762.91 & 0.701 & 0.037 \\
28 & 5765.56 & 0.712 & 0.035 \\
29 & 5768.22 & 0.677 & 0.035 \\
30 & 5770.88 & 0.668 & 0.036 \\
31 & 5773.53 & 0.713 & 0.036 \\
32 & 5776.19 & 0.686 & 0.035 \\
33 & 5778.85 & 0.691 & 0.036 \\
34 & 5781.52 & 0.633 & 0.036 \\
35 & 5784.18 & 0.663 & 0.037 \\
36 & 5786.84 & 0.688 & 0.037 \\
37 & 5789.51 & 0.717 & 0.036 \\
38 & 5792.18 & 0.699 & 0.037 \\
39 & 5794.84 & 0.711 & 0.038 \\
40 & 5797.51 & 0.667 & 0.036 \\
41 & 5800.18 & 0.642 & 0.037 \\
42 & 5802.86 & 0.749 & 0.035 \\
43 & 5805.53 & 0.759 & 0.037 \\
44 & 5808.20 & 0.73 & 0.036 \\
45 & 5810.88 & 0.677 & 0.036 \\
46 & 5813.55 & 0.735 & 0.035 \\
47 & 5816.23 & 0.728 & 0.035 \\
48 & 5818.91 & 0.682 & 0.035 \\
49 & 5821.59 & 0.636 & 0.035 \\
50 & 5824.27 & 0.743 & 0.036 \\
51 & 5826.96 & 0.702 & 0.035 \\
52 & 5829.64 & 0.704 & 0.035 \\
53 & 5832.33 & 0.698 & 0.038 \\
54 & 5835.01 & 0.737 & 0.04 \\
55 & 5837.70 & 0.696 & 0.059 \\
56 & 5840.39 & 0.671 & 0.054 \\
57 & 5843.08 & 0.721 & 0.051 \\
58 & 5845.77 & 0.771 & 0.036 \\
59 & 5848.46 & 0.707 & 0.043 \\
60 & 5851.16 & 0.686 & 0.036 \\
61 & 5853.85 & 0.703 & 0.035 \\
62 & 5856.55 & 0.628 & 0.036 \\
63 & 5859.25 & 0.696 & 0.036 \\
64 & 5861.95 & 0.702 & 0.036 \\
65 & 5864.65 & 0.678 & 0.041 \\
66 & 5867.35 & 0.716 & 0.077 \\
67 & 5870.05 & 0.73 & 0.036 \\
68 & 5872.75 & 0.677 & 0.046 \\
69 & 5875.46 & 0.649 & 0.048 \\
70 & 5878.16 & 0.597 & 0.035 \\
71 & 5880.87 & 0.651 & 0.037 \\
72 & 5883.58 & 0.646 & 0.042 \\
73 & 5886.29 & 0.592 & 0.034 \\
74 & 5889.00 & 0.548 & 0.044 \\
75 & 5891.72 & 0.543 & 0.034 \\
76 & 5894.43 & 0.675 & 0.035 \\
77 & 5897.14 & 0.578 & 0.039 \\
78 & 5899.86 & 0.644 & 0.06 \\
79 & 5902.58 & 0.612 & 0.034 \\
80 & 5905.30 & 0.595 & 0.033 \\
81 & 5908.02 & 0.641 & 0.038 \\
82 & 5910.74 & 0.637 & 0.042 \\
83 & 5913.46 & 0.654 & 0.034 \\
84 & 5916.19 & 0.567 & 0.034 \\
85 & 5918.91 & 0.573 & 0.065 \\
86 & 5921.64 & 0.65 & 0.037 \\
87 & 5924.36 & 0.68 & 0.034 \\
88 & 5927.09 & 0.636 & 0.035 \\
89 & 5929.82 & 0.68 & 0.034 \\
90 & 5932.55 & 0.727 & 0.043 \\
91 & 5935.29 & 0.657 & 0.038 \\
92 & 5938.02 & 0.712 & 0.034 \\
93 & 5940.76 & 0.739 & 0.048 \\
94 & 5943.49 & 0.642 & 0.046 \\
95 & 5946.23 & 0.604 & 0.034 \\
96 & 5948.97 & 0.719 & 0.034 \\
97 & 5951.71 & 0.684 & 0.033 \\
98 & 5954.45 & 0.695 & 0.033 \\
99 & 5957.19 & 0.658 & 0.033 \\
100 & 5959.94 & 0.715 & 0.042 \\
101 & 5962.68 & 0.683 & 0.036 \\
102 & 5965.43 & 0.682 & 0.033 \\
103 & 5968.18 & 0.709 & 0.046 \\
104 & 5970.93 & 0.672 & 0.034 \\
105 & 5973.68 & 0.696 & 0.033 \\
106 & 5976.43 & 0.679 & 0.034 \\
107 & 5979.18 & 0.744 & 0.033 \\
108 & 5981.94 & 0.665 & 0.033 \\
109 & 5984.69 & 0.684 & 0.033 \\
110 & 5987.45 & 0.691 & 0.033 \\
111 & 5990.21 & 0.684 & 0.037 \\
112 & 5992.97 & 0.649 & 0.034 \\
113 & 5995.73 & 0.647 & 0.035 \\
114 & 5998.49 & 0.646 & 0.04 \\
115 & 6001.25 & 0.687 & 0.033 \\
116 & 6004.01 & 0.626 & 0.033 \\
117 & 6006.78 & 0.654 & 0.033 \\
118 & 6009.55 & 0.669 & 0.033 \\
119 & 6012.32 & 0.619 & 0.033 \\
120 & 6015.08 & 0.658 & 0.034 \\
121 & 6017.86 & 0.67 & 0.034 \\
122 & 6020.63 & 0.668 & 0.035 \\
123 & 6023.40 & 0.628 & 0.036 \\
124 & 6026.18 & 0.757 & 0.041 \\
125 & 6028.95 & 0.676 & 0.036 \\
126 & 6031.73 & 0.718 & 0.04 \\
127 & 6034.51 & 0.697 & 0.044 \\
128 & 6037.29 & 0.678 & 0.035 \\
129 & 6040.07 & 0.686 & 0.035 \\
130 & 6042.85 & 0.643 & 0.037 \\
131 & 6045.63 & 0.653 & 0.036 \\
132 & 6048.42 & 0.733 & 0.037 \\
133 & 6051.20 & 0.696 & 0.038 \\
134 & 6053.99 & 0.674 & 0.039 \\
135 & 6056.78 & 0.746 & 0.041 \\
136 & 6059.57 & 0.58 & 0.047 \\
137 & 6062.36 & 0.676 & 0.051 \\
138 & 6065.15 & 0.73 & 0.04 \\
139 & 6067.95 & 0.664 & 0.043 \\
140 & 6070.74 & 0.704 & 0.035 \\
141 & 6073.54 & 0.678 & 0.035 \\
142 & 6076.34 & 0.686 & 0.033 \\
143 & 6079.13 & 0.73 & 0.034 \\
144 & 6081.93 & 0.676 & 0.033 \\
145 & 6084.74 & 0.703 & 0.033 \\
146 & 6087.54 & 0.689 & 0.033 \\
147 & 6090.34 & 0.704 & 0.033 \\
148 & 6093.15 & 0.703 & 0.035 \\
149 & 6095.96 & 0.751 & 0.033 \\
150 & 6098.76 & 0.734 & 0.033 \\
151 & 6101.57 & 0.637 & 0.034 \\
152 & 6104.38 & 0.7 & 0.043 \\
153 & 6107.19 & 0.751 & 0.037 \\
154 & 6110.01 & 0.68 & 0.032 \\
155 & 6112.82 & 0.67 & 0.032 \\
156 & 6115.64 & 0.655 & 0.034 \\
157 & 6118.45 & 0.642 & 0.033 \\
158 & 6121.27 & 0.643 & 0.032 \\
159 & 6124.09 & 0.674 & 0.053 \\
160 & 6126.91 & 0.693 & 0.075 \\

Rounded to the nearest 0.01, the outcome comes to -0.10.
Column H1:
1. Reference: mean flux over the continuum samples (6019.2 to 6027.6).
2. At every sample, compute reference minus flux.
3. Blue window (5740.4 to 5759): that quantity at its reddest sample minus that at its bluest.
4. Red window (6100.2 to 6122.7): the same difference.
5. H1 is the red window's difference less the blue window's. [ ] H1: -0.10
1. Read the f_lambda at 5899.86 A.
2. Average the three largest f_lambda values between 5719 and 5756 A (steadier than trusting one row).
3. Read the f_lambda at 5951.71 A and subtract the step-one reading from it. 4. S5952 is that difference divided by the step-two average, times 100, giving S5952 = 5.5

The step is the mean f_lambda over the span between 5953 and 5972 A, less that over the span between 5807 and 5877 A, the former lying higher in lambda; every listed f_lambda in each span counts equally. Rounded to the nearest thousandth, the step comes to -0.012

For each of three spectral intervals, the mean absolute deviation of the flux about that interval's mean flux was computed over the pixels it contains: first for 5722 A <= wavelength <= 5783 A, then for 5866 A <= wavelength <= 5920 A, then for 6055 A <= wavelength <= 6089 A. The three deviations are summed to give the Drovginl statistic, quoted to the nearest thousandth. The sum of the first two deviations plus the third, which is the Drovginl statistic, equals 0.098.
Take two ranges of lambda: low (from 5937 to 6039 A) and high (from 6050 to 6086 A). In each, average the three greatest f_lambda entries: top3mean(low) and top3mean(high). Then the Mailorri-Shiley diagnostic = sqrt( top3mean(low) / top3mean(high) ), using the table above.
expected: 1.008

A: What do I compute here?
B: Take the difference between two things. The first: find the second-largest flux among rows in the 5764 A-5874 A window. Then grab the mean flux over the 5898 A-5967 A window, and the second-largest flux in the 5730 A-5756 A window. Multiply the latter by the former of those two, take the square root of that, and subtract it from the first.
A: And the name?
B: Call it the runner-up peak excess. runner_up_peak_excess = 0.068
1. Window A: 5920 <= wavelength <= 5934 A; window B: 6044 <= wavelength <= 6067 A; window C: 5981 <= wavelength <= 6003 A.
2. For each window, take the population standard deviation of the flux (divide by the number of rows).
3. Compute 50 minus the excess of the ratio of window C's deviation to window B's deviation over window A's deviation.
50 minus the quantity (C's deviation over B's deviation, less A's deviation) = 49.7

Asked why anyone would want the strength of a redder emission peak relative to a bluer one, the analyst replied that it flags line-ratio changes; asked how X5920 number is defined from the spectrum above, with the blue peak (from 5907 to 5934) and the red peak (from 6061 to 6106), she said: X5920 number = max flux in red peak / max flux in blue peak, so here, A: 1.03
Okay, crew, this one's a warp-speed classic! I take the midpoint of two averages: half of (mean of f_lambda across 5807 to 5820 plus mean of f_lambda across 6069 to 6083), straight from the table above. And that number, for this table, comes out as 0.703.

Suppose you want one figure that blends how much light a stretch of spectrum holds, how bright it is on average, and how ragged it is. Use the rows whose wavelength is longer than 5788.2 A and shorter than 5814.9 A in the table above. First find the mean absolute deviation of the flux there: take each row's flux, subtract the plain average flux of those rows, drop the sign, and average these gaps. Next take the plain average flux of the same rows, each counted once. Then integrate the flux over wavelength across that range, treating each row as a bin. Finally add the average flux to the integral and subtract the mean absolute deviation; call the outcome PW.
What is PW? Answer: 19.6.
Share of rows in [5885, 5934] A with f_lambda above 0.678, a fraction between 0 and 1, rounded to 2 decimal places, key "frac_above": 0.17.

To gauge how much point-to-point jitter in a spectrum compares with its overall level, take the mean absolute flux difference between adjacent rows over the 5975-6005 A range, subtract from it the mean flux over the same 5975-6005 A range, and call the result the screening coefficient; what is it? -0.64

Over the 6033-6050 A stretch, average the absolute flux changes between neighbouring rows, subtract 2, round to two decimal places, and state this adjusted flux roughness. -1.97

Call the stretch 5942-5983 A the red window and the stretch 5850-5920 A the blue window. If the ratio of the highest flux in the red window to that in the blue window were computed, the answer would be 1.02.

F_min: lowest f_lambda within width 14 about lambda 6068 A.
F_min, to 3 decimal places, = 0.664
